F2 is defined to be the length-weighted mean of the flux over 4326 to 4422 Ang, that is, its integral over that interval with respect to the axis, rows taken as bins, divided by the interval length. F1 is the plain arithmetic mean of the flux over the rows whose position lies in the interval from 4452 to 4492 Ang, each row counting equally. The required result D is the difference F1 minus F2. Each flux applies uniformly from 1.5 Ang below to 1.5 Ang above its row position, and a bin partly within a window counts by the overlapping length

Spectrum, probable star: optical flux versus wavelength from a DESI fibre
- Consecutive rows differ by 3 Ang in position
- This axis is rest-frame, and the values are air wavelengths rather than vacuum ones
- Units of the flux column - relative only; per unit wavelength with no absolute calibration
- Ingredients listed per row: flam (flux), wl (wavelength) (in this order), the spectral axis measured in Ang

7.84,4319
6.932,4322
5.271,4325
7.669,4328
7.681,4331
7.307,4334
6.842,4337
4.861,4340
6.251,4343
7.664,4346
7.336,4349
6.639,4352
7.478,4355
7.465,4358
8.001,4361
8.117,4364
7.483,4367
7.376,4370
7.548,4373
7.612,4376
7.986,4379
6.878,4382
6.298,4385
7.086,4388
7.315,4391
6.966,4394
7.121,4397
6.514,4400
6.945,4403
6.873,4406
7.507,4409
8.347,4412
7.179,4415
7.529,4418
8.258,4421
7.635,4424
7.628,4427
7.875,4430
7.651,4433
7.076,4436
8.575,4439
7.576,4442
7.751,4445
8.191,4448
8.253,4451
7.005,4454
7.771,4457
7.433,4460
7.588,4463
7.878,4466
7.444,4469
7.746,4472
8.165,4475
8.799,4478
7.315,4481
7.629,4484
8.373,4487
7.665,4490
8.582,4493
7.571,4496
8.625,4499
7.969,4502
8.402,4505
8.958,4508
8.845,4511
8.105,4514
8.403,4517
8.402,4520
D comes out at 0.5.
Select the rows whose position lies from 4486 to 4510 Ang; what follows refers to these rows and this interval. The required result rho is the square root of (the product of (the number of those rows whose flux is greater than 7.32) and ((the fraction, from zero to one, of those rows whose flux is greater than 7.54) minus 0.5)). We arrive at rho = 2.00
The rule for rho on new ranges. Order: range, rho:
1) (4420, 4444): 1.62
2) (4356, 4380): 1.00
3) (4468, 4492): 1.32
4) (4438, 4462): 1.32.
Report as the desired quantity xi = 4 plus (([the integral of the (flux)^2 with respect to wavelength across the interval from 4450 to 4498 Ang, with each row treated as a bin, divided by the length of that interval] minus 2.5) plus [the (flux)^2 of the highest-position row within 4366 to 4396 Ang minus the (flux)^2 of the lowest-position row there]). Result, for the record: 56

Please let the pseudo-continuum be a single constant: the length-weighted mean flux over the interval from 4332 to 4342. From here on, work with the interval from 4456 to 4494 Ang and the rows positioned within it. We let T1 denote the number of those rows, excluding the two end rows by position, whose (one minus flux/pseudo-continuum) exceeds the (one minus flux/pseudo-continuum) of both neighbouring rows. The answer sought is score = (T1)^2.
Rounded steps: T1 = 4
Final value 16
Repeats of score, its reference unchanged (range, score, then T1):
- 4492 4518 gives 9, 3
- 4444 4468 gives 4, 2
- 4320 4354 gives 4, 2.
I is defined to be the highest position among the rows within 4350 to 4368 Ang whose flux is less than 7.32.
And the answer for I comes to 4352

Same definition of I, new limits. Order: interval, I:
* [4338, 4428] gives 4415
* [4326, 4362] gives 4352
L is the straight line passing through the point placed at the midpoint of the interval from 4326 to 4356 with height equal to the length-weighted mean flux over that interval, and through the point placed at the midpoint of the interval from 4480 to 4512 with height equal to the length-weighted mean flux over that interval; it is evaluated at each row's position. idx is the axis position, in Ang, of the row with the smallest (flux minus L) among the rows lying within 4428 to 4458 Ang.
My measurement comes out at 4454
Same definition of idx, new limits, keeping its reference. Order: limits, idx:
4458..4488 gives 4481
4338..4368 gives 4340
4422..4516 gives 4454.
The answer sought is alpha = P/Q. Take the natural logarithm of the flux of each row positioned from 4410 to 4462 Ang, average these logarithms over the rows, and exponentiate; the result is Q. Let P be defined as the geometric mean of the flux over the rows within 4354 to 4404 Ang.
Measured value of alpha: 0.94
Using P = 7.3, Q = 7.74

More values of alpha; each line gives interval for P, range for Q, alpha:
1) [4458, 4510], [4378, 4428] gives 1.10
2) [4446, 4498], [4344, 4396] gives 1.07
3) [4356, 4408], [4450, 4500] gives 0.92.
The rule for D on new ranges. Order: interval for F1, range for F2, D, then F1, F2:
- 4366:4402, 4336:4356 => 0.5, 7.18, 6.7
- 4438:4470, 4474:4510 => -0.4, 7.77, 8.2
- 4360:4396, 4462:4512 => -0.7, 7.39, 8.1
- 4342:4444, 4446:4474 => -0.3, 7.41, 7.7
